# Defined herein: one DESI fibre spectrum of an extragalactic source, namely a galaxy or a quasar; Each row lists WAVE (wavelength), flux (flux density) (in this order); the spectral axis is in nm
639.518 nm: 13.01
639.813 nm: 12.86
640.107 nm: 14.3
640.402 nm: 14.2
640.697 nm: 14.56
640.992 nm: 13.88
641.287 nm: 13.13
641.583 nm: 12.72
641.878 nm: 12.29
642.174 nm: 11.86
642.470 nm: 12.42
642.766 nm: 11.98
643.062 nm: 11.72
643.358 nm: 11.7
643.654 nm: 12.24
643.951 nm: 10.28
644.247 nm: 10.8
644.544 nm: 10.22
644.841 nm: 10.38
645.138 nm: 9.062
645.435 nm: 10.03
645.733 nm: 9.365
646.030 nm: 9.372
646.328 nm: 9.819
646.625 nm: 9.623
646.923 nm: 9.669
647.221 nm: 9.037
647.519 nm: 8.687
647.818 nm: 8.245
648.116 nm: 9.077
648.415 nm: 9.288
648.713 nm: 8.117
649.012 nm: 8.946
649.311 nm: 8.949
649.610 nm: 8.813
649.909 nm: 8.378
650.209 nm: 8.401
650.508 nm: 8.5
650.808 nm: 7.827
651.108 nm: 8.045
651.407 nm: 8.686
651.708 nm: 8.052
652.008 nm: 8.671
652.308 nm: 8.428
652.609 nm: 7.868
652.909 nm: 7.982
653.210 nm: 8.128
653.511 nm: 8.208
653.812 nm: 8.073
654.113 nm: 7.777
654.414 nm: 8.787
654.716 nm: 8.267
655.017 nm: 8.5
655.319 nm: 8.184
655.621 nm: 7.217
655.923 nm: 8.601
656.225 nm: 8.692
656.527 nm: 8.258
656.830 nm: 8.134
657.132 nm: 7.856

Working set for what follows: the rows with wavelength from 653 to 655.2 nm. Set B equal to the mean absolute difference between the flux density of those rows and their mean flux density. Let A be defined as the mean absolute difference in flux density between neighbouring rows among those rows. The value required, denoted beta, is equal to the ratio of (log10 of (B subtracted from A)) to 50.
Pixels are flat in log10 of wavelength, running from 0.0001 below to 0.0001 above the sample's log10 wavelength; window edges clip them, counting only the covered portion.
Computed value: -0.0166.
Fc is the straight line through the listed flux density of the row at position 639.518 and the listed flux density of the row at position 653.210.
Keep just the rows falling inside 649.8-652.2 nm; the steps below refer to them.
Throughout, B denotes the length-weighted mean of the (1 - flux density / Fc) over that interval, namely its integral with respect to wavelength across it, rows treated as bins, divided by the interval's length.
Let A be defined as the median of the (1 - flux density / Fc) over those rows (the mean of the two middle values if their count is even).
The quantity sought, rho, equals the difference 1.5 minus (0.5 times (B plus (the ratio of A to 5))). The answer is 1.46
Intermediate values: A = 0.08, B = 0.07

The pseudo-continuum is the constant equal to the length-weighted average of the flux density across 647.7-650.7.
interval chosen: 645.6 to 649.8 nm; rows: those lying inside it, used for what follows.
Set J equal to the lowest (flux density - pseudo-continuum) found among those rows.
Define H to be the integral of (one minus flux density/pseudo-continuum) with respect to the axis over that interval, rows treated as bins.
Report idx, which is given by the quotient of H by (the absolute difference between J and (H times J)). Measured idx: -0.3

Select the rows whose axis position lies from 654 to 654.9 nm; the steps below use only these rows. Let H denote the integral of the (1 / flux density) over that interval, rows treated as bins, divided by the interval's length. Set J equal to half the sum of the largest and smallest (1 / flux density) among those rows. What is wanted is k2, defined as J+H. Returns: 0.242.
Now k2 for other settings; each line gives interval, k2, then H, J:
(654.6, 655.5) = 0.241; 0.121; 0.120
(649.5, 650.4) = 0.234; 0.117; 0.116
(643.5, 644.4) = 0.180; 0.091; 0.089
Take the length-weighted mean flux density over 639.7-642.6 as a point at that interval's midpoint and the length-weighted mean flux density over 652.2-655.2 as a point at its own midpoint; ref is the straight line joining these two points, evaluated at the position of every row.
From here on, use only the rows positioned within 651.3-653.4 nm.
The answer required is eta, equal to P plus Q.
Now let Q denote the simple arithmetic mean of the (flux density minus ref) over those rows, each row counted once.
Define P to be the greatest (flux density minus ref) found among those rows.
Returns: -0.7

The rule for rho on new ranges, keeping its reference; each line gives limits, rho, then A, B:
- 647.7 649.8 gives 1.44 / 0.07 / 0.10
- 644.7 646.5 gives 1.44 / 0.10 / 0.11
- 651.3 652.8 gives 1.49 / 0.01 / 0.03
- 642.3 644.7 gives 1.49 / 0.00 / 0.02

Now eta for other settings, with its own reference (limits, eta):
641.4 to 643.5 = -0.9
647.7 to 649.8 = -2.4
